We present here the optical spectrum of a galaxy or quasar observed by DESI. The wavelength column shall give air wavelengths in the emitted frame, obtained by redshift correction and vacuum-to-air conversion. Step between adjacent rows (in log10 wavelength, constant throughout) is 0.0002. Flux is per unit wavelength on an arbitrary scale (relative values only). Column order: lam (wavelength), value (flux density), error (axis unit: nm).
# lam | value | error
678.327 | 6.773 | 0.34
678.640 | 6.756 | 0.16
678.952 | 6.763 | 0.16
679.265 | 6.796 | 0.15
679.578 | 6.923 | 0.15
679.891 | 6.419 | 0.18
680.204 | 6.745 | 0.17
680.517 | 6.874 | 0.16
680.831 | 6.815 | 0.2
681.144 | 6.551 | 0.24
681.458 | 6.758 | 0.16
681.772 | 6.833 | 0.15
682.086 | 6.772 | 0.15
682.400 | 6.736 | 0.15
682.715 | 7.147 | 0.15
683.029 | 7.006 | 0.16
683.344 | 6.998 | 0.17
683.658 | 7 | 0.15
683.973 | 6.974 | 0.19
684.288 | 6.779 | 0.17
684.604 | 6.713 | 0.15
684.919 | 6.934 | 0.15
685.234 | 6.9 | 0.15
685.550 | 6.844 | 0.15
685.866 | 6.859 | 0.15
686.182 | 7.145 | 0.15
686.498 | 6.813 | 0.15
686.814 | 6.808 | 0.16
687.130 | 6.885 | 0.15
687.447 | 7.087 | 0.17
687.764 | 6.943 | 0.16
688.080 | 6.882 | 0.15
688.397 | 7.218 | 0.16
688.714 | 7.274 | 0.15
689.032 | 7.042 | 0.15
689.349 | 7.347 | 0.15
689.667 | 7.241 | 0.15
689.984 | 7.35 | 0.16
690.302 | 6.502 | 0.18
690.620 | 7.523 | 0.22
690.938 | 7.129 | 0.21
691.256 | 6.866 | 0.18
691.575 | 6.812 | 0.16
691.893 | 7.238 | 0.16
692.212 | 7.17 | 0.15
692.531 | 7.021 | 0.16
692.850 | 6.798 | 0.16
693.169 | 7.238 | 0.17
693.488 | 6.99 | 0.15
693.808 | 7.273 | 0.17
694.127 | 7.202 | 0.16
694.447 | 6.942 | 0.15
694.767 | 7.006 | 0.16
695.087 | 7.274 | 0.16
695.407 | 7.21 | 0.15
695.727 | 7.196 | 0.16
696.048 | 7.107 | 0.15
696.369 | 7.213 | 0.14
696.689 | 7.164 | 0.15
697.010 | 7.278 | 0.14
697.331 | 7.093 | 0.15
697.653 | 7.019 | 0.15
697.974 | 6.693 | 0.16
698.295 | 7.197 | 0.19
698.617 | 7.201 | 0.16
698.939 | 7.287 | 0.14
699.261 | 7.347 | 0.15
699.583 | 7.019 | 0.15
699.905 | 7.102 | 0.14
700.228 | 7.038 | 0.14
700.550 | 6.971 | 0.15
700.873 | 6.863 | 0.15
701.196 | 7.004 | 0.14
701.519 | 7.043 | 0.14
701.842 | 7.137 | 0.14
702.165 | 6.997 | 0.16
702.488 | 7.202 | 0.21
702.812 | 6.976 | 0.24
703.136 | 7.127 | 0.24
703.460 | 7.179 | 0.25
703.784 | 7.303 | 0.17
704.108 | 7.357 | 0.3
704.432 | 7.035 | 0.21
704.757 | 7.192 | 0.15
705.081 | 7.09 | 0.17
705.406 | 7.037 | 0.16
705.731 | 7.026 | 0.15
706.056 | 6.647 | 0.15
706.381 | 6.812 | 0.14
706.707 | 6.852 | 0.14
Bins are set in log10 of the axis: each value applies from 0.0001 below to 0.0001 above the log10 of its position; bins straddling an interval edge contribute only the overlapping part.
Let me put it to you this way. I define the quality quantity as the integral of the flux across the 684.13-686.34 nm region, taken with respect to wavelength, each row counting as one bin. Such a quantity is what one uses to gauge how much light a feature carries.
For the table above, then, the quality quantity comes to 15.2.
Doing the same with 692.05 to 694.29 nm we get 15.9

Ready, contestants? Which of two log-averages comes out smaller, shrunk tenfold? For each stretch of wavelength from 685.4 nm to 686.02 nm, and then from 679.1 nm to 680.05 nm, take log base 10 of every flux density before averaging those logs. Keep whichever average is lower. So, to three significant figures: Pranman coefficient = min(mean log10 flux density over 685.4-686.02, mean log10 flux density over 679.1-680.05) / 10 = 0.0827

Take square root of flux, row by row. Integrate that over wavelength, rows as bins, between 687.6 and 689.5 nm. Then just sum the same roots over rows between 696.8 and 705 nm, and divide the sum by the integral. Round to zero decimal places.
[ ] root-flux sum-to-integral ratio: 13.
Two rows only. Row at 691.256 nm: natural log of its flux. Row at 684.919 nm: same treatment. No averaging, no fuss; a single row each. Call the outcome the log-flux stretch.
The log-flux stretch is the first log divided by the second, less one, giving -0.01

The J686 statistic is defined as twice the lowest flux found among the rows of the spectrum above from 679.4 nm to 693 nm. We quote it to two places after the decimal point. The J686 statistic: 12.84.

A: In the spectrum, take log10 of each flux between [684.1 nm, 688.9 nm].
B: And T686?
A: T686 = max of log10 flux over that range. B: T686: 0.8618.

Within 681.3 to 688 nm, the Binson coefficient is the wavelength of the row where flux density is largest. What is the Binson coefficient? 682.715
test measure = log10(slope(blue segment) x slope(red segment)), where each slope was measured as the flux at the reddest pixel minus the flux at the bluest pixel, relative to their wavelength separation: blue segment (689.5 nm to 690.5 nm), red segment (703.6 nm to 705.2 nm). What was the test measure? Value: -0.7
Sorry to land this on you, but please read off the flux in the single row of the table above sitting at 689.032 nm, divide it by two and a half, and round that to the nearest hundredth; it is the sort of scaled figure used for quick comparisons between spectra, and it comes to 2.82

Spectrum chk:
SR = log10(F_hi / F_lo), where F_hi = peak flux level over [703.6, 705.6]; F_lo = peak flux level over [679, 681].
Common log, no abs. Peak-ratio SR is 0.0264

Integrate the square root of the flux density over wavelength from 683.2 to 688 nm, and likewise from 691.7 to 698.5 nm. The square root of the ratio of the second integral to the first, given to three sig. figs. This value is 1.20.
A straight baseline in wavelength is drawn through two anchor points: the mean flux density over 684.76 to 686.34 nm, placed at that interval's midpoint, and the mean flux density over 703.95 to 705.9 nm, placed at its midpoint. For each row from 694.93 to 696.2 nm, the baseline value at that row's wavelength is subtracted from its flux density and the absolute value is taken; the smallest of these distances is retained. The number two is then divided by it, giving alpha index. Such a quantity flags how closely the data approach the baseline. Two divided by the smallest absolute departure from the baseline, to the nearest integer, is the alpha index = 29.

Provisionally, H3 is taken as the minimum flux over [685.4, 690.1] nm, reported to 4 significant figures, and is 6.808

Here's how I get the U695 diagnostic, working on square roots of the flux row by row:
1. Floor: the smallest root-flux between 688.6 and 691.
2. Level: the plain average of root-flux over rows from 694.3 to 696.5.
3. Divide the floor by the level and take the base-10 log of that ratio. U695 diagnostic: -0.020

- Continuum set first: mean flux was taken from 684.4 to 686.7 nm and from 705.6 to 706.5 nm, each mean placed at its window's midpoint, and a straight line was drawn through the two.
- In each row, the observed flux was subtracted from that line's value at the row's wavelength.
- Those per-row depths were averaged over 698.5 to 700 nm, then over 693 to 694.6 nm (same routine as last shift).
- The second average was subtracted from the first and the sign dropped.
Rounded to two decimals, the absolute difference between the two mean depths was 0.08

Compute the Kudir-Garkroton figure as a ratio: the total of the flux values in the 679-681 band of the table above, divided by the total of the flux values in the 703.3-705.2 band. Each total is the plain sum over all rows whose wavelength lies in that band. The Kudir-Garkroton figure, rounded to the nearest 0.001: 0.940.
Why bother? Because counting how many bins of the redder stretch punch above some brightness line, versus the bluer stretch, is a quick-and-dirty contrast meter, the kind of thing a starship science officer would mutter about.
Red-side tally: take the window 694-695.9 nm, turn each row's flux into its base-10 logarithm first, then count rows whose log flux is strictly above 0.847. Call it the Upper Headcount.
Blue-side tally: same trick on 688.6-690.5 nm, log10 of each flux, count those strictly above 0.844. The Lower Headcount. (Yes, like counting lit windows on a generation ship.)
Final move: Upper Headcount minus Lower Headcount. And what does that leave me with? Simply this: -1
